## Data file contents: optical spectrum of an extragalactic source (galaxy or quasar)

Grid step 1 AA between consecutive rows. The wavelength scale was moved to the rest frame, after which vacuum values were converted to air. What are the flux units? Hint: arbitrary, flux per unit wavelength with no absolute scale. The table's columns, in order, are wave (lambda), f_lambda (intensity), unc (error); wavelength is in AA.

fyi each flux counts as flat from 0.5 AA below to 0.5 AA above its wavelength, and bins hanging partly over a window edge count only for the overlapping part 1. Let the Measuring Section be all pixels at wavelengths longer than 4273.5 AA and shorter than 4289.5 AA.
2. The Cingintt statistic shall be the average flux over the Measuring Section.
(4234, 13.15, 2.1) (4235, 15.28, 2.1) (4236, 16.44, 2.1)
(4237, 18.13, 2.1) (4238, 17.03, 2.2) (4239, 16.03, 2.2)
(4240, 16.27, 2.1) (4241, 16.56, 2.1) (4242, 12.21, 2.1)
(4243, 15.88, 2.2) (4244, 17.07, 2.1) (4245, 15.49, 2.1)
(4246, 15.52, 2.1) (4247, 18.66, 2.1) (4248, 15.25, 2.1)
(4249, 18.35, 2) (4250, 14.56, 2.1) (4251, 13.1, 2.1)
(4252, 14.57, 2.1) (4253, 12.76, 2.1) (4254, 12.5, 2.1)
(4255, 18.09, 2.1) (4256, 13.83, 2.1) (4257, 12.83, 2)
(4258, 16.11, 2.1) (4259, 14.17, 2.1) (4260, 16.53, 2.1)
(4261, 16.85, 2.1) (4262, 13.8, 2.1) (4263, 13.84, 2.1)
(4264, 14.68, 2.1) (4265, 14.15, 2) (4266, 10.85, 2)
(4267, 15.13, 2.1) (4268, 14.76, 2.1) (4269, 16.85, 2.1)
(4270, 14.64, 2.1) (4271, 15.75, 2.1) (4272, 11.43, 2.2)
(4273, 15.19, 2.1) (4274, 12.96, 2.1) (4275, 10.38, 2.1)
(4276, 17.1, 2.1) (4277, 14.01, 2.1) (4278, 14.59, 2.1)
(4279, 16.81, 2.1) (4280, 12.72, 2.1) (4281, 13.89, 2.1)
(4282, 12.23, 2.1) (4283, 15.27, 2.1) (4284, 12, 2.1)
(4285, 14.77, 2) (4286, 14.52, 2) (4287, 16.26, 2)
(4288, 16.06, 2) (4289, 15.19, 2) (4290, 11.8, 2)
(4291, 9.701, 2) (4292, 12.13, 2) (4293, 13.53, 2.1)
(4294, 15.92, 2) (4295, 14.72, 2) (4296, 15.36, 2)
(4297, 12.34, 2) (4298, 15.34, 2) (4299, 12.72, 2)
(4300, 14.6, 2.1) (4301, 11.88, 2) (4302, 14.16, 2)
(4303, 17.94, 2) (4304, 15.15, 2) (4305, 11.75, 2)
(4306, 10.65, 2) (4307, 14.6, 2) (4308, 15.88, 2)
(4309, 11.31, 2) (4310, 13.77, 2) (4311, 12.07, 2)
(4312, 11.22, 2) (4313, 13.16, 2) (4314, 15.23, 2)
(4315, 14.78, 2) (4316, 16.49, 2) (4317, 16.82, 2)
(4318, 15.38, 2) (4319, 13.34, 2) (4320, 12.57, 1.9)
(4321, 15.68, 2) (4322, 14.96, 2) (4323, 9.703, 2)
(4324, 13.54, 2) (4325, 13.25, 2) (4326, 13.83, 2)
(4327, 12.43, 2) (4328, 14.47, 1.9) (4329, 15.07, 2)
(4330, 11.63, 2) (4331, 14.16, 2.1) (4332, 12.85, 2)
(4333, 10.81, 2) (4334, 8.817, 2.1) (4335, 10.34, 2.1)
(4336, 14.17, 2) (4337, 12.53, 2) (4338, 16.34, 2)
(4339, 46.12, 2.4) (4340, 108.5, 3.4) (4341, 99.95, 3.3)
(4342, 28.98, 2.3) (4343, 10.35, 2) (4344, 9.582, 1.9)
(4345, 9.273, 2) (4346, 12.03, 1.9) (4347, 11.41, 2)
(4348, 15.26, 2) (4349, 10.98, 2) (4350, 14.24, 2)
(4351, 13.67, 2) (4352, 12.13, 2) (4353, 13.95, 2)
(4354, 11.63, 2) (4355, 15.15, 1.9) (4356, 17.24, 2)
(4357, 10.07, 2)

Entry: 14.3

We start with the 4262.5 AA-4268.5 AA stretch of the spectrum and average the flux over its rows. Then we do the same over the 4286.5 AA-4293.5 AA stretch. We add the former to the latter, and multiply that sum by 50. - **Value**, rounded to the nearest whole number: 1371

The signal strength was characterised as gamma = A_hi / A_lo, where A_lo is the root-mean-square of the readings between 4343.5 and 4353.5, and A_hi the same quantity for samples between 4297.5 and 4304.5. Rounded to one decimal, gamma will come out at 1.2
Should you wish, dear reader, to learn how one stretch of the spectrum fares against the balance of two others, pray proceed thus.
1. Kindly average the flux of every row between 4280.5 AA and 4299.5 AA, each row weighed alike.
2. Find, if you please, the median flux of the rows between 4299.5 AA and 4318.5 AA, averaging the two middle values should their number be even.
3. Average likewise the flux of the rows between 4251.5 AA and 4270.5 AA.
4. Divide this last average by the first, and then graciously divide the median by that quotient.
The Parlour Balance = 13.9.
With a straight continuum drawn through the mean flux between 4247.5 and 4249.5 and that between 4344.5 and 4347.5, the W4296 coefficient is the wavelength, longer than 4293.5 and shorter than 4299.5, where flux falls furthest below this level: 4297 AA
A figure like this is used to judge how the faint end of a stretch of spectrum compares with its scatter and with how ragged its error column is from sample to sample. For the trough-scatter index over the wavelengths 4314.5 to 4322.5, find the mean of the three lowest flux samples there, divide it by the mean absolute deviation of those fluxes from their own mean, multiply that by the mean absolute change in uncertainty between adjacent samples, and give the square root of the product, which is 0.60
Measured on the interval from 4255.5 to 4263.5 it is 0.54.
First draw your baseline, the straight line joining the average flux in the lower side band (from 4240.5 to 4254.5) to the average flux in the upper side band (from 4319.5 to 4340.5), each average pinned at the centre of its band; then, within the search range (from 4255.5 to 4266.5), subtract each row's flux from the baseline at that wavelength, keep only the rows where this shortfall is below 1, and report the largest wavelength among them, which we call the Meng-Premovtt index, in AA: 4261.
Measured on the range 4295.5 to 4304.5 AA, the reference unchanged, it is 4303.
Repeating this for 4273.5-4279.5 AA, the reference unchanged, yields 4279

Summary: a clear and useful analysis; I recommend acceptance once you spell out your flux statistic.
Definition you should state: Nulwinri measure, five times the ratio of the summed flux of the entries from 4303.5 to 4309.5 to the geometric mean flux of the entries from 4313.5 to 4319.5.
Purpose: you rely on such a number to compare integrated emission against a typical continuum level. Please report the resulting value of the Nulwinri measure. 26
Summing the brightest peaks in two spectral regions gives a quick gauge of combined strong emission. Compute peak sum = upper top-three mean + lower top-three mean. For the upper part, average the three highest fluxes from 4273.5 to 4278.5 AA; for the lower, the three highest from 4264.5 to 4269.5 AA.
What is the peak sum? 31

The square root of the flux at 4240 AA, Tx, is 4.0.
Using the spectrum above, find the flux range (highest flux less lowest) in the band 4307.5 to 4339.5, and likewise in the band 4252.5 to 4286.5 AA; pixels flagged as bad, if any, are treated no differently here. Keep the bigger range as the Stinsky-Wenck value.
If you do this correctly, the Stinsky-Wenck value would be 37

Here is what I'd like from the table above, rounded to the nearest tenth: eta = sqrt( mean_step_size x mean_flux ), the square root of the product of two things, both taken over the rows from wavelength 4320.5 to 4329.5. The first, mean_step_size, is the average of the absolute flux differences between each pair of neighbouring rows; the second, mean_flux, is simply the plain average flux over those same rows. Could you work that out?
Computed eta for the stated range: 5.0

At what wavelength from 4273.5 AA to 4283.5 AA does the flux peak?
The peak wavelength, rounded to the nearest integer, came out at 4276 AA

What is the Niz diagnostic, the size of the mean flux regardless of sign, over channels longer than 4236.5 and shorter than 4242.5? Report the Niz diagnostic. 16.0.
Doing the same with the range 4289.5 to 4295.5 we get 13.0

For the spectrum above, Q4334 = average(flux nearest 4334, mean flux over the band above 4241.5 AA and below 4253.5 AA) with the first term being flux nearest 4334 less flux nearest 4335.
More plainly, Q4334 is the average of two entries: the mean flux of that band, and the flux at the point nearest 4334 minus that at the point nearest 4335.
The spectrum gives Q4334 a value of 6.9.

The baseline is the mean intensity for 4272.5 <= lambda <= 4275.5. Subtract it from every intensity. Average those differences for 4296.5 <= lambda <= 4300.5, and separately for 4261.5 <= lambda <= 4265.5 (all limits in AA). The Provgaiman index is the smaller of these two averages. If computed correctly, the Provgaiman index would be 0.91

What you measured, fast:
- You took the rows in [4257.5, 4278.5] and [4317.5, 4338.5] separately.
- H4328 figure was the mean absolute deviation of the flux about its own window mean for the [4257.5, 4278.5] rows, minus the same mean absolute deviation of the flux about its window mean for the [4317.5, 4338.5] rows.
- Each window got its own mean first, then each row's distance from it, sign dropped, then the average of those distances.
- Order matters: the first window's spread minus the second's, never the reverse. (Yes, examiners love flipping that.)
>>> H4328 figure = 0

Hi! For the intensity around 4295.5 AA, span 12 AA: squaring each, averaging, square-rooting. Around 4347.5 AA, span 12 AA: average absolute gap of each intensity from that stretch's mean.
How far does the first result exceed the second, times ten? 103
